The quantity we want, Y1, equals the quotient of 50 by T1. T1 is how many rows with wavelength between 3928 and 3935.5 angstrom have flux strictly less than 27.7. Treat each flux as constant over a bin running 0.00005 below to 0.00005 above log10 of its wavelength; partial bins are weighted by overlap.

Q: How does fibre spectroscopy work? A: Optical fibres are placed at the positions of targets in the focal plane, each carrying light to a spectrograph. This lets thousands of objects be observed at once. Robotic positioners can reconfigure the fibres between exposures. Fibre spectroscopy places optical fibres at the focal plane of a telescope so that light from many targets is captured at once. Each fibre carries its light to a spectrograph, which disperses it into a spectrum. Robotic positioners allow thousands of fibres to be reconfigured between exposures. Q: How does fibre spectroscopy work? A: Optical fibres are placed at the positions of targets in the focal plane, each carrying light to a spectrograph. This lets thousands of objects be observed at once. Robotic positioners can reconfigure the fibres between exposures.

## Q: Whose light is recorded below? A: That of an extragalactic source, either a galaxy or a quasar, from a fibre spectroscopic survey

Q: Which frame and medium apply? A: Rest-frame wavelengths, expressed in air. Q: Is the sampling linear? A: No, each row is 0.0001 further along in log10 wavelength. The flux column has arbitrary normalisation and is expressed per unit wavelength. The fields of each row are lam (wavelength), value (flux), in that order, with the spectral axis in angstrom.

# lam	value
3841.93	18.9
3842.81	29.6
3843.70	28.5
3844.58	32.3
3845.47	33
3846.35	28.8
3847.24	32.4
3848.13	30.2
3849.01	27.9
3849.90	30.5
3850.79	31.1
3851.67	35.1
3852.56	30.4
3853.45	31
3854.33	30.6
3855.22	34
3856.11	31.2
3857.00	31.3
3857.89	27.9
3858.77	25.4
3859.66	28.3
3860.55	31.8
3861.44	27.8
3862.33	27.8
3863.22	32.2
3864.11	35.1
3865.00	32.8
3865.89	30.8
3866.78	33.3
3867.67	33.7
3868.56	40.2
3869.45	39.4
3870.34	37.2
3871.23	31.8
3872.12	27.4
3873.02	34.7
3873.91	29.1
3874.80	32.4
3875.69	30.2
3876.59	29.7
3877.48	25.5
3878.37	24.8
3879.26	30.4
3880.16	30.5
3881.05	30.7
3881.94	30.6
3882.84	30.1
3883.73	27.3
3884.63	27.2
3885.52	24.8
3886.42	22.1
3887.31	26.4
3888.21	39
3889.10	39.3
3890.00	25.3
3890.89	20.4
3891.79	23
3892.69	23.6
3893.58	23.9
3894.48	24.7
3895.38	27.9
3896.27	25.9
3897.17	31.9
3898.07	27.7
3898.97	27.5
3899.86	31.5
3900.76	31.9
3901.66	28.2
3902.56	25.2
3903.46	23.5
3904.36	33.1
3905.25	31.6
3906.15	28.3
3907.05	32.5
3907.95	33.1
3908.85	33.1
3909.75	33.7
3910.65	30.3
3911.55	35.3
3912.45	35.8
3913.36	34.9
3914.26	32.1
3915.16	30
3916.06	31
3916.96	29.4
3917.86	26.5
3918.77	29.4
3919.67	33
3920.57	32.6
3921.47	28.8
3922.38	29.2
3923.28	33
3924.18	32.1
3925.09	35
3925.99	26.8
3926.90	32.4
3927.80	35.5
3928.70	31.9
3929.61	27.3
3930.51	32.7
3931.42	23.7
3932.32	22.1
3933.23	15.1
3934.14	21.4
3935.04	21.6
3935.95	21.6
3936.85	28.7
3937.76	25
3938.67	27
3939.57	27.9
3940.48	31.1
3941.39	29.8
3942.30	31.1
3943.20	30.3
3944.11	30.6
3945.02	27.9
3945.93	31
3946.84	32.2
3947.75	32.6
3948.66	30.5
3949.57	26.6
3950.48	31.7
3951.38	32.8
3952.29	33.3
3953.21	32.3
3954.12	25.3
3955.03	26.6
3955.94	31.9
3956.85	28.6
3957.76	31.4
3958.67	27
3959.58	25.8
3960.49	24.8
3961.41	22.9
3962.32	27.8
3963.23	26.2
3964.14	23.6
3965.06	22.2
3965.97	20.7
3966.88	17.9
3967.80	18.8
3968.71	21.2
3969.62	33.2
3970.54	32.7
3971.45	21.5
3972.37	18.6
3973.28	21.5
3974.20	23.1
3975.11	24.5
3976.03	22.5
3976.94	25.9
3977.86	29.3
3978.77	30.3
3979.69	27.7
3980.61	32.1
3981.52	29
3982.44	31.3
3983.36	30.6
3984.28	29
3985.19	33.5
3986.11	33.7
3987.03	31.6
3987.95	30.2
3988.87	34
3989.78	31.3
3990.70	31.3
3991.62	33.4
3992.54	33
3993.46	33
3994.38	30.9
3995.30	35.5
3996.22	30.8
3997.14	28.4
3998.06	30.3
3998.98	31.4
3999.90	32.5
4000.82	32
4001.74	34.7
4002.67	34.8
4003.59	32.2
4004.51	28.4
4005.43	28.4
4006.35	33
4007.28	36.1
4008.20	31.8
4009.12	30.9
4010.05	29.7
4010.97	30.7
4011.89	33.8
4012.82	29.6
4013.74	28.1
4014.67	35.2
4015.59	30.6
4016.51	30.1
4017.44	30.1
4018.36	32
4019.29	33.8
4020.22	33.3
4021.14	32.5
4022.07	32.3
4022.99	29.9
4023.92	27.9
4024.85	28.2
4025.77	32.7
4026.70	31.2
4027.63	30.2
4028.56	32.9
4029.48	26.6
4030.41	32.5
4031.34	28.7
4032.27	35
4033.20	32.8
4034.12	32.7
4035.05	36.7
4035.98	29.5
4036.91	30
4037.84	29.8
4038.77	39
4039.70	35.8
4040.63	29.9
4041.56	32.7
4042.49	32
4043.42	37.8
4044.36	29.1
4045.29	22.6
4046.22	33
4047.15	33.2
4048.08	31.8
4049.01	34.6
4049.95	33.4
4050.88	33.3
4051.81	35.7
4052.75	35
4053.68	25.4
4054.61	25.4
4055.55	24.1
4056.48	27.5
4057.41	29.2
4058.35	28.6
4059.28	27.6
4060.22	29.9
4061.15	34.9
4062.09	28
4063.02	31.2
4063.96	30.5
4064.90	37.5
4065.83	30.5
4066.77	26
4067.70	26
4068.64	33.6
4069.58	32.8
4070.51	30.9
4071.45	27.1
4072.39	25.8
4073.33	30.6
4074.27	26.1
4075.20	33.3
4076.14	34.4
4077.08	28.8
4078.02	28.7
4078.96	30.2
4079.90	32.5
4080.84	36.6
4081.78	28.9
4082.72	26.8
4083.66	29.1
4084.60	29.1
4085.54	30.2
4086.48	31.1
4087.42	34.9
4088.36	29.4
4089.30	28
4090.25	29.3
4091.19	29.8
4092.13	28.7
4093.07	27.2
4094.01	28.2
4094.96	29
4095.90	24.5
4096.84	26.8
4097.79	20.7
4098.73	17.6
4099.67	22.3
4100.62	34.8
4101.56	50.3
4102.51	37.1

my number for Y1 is 8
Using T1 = 6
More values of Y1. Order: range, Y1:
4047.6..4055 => 25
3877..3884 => 17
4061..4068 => 25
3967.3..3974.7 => 8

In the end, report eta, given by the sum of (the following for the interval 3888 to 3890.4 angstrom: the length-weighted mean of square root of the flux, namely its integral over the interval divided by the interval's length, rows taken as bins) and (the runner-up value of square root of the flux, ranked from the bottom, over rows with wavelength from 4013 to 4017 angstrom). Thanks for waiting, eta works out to 11.3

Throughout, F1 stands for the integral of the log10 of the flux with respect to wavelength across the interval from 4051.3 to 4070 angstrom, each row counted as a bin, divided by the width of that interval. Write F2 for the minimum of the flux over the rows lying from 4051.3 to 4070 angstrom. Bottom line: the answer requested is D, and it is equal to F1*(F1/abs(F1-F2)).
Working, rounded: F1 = 1.47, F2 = 24.1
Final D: 0.096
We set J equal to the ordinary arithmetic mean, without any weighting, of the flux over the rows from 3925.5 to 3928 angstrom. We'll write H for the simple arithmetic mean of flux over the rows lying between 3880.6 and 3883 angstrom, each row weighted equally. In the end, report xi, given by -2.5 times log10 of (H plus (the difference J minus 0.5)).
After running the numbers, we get -4.47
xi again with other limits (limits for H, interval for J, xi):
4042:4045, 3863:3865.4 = -4.55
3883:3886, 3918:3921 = -4.40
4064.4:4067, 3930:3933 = -4.39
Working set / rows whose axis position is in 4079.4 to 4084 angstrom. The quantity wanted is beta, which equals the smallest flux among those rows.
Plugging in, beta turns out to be 26.8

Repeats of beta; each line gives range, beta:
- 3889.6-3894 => 20.4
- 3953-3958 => 25.3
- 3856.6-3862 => 25.4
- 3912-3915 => 32.1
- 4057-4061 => 27.6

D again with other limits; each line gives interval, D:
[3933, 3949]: 0.151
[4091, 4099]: 0.123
